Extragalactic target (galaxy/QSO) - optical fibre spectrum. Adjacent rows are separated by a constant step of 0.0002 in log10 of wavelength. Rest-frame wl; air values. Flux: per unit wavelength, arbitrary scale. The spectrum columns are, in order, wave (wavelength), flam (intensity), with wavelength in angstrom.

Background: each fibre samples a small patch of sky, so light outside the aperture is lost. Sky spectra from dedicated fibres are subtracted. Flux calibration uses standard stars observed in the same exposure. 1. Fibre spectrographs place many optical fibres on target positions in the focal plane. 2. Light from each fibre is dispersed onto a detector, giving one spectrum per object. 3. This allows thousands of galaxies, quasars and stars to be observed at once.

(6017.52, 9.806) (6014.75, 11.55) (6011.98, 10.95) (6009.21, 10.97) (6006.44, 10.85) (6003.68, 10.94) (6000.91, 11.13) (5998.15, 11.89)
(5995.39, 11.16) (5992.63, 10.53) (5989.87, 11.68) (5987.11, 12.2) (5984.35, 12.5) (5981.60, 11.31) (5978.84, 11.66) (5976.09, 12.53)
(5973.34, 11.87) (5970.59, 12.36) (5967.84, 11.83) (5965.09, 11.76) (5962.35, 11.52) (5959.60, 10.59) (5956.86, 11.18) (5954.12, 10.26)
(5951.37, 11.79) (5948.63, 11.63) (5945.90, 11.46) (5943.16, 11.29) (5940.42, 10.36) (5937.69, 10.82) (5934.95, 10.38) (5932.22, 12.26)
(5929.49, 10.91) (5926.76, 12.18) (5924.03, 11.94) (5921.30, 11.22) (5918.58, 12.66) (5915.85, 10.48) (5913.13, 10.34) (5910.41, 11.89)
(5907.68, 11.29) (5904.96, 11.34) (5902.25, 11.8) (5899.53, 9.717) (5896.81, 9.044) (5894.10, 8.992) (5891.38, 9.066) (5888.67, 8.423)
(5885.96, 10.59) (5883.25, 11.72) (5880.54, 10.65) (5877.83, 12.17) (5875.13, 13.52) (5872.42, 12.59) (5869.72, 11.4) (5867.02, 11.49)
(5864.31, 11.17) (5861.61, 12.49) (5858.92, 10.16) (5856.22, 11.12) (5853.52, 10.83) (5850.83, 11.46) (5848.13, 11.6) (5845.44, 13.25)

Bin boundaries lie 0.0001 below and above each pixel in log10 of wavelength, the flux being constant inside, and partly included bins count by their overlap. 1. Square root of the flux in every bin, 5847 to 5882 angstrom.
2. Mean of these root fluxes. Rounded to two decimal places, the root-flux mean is 3.40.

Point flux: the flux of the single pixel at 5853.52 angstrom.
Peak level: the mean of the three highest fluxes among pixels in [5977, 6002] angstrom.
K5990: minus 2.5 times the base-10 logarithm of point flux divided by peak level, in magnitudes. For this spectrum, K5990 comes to 0.13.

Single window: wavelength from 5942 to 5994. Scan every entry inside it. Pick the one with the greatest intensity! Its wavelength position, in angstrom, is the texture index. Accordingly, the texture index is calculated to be 5976.09 angstrom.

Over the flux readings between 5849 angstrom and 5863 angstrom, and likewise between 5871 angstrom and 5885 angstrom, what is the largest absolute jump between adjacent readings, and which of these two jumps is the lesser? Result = 1.5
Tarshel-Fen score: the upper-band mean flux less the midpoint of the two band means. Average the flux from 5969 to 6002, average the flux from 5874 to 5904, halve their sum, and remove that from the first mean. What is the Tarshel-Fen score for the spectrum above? 0.6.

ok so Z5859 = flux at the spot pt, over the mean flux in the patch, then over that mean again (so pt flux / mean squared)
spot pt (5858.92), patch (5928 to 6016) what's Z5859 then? 0.078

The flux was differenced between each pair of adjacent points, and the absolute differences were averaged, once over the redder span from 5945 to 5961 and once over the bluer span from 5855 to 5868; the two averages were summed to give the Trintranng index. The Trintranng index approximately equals 1.9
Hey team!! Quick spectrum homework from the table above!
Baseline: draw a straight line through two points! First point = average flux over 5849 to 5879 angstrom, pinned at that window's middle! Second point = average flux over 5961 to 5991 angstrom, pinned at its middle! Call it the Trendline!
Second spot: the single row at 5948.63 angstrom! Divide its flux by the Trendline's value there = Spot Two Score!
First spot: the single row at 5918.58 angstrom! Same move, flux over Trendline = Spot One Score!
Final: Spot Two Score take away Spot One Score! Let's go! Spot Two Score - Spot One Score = -0.09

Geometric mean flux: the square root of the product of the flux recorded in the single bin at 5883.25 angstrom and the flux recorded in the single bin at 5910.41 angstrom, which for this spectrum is 11.8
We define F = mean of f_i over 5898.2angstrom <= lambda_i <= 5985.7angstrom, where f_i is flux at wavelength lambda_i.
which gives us 11.4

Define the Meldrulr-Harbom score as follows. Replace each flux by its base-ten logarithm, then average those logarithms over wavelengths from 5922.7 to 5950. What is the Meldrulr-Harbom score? 1.05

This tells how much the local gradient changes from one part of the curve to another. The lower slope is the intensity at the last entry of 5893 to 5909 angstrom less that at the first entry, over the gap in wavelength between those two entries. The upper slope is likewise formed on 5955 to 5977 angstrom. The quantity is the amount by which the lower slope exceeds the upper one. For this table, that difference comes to 0.10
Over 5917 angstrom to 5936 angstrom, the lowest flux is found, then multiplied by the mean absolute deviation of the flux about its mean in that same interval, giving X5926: 7.2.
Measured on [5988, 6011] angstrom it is 3.4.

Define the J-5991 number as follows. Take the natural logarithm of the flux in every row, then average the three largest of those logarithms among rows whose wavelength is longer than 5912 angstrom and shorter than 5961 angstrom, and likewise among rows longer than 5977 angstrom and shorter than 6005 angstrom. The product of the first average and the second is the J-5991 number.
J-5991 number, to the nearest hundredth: 6.29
